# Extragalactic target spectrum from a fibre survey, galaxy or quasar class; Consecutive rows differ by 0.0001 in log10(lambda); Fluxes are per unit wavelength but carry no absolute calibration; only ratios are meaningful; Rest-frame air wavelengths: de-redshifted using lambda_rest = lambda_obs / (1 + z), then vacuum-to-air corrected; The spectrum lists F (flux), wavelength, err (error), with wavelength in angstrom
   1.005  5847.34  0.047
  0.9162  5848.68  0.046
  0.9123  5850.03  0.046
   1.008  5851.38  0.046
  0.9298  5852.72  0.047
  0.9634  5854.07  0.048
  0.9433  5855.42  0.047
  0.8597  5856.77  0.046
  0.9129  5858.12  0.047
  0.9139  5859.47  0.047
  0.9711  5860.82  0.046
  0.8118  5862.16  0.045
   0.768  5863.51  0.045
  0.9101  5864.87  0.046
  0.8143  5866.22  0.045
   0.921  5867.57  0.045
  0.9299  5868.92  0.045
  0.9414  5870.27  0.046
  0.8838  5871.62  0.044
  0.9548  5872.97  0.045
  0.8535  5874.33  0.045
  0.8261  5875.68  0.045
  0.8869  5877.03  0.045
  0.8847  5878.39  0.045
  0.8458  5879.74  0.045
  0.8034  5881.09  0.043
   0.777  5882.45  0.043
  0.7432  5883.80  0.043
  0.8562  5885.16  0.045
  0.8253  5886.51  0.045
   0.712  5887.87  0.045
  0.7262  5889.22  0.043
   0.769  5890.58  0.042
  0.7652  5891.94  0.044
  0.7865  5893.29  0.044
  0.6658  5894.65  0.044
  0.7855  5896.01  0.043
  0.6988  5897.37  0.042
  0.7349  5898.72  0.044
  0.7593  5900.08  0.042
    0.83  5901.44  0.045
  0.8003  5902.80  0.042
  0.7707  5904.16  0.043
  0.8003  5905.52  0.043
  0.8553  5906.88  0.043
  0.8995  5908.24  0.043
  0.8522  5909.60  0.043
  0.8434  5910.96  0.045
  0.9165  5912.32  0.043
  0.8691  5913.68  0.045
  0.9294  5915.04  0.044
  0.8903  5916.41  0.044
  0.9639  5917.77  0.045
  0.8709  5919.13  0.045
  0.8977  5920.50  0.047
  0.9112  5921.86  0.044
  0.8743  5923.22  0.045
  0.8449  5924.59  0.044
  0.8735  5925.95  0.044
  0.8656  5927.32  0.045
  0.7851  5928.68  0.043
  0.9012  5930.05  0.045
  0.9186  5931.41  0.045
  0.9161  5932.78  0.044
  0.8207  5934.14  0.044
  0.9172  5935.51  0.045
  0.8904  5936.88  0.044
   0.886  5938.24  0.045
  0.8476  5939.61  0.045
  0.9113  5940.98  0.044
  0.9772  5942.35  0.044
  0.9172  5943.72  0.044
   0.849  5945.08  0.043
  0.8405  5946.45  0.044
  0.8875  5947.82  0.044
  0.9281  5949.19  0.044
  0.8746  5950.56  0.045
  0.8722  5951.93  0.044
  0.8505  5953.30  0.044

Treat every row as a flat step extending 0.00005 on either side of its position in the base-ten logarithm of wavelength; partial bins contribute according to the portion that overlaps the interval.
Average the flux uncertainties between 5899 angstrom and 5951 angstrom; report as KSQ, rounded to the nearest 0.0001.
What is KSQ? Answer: 0.0441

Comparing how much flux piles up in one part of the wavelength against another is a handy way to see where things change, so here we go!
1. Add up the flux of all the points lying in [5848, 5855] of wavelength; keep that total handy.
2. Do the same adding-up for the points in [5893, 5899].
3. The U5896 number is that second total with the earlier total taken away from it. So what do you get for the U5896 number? -1.1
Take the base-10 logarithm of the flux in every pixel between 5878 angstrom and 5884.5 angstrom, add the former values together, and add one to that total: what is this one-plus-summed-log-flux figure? 0.54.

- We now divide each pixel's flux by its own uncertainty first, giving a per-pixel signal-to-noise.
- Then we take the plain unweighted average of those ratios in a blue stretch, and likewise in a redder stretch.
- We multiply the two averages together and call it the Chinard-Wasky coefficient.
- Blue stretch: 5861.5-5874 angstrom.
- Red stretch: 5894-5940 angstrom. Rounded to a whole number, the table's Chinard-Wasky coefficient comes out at 377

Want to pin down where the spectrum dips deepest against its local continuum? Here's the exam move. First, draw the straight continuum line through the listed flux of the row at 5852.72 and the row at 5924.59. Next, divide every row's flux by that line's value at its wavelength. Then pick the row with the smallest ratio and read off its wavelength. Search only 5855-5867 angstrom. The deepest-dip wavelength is 5863.51 angstrom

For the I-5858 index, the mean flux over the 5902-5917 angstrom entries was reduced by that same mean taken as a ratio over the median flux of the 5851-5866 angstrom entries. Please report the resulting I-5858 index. -0.081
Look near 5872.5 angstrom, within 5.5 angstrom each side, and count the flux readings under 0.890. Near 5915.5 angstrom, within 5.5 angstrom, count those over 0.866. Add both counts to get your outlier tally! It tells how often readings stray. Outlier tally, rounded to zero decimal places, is 11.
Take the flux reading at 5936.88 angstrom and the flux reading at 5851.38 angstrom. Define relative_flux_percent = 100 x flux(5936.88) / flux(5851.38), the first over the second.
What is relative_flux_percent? 88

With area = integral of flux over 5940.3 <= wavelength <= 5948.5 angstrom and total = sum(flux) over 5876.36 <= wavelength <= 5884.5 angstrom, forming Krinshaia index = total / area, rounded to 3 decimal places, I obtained 0.671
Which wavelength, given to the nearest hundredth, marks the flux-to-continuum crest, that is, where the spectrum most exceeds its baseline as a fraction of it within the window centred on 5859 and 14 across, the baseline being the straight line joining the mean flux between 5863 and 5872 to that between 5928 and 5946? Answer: 5860.82 angstrom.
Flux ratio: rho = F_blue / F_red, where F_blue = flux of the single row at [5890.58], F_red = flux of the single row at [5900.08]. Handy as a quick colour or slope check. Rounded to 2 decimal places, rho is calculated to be 1.01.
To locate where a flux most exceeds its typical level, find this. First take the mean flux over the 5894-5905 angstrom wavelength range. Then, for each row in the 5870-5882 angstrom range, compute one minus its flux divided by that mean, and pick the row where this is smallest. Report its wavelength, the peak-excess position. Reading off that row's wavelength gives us 5872.97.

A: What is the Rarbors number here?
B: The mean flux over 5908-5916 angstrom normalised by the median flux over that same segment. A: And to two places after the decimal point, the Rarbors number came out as 1.00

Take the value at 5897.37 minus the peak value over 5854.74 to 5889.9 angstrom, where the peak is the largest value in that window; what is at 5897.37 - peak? -0.27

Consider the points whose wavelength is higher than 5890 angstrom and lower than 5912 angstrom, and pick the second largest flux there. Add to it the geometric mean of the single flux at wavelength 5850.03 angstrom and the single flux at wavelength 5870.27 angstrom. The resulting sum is 1.78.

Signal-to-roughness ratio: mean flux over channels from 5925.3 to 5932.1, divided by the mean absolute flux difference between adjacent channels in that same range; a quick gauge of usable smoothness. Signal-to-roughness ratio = 16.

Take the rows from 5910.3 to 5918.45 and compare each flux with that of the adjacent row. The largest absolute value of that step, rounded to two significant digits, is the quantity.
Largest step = 0.074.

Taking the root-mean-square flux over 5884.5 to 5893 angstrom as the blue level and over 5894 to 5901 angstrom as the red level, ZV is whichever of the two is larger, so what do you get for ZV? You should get 0.78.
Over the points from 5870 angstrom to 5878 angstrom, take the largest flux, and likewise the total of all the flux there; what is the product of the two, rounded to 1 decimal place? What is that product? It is 5.1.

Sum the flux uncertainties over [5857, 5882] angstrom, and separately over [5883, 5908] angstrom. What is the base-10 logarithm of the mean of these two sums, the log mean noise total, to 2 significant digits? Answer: -0.098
